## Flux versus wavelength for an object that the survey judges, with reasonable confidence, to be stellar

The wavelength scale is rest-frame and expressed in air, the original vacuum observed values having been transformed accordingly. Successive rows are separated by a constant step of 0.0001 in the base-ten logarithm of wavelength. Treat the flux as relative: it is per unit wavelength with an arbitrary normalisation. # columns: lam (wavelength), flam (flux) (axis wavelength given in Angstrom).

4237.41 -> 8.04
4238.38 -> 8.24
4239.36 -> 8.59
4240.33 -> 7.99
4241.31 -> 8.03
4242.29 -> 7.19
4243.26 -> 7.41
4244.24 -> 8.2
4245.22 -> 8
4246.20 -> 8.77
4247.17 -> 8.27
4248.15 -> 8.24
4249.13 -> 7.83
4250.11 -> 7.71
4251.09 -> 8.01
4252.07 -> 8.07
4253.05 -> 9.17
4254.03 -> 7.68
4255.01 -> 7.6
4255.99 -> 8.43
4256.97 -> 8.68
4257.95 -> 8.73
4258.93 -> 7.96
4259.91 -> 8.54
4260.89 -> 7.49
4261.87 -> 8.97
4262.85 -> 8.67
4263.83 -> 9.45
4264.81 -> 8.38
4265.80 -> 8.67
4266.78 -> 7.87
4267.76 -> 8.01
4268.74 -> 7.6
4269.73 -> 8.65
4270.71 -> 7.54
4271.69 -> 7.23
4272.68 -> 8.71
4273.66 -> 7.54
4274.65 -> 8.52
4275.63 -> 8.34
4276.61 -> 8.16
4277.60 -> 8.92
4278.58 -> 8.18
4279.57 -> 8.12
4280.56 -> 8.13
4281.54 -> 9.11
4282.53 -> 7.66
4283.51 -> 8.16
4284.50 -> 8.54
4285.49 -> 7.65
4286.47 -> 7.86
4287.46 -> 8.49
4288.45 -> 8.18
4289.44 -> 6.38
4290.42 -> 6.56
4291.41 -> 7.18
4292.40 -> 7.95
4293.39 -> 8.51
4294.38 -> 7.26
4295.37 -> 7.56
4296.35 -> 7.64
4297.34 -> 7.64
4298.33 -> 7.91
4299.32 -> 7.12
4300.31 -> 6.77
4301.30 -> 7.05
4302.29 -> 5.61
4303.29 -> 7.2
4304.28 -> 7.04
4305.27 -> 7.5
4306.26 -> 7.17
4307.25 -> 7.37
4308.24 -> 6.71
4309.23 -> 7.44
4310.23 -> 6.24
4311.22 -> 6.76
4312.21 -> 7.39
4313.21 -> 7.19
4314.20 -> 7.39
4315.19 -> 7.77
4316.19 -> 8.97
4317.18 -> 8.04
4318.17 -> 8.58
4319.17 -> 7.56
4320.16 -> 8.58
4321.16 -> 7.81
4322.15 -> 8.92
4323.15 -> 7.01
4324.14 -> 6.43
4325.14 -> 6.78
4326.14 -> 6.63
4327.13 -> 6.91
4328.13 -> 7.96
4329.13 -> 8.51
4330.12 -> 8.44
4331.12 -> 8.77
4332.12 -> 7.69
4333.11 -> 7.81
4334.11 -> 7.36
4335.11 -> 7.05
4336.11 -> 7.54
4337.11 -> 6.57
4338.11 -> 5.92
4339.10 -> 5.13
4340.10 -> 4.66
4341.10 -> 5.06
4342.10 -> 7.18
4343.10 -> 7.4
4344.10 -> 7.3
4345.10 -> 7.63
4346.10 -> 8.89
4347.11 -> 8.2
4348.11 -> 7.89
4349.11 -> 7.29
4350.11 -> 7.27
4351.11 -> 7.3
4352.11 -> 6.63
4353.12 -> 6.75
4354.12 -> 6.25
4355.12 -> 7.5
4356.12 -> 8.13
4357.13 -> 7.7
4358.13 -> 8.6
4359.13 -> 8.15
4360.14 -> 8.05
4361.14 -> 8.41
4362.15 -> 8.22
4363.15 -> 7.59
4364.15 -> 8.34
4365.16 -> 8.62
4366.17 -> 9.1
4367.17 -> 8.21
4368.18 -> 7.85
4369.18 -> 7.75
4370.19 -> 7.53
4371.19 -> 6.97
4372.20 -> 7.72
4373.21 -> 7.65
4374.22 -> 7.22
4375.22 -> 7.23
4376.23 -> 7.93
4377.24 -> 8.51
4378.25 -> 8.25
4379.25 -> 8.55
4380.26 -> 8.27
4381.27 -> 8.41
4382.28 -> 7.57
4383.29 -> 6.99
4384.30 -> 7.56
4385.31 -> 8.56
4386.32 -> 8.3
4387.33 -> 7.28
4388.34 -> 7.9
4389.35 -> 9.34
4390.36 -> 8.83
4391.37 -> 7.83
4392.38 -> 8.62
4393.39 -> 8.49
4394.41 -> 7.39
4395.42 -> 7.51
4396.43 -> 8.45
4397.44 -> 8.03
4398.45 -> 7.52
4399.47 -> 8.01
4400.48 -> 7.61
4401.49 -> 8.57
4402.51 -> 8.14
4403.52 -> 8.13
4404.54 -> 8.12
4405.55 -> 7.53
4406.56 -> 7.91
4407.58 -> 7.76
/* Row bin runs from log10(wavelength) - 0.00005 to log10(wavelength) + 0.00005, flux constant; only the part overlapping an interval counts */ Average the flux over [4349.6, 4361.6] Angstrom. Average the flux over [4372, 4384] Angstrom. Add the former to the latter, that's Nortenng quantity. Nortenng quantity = 15.4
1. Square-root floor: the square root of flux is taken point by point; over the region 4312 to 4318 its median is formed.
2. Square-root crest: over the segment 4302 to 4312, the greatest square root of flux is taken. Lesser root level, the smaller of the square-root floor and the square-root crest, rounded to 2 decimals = 2.74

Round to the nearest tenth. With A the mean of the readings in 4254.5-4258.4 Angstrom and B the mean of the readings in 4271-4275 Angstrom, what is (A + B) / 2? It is 8.2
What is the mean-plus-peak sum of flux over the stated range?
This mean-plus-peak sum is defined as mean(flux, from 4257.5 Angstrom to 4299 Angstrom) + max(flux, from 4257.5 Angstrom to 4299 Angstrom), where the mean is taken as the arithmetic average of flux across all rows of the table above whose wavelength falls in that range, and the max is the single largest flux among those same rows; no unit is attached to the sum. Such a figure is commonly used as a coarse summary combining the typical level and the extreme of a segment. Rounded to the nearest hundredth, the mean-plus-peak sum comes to 17.51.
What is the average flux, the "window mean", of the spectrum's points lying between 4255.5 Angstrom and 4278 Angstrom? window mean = 8.31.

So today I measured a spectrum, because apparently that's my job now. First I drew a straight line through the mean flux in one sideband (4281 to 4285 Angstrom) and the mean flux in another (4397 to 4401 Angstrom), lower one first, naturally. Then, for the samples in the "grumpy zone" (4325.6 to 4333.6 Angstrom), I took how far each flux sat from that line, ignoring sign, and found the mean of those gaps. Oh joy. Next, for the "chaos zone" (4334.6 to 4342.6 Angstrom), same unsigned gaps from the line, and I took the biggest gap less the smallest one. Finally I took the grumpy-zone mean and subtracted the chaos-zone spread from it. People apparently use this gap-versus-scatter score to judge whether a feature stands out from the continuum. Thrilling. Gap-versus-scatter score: -2.2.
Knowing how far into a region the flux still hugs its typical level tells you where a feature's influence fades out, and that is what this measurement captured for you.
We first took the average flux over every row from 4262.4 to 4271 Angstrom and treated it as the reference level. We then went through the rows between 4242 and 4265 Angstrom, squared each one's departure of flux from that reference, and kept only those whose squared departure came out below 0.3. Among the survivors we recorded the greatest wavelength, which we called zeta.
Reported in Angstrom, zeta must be 4264.81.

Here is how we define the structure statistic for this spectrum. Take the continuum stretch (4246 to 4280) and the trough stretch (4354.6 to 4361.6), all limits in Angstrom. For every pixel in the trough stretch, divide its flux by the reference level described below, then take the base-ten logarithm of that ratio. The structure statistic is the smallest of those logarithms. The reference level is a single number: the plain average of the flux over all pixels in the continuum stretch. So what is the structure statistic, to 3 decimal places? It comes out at -0.041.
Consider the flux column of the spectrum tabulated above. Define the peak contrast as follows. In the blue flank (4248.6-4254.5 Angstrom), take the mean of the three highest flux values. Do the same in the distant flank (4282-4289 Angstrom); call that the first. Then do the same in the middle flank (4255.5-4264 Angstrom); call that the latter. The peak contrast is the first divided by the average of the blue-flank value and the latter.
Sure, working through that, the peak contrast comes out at 0.962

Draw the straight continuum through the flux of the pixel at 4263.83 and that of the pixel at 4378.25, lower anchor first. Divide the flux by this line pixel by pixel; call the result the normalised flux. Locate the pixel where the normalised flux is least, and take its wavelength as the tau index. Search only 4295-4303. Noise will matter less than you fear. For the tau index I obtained 4302.29 Angstrom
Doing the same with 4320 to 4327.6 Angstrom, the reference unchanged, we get 4324.14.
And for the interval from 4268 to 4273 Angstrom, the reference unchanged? 4271.69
